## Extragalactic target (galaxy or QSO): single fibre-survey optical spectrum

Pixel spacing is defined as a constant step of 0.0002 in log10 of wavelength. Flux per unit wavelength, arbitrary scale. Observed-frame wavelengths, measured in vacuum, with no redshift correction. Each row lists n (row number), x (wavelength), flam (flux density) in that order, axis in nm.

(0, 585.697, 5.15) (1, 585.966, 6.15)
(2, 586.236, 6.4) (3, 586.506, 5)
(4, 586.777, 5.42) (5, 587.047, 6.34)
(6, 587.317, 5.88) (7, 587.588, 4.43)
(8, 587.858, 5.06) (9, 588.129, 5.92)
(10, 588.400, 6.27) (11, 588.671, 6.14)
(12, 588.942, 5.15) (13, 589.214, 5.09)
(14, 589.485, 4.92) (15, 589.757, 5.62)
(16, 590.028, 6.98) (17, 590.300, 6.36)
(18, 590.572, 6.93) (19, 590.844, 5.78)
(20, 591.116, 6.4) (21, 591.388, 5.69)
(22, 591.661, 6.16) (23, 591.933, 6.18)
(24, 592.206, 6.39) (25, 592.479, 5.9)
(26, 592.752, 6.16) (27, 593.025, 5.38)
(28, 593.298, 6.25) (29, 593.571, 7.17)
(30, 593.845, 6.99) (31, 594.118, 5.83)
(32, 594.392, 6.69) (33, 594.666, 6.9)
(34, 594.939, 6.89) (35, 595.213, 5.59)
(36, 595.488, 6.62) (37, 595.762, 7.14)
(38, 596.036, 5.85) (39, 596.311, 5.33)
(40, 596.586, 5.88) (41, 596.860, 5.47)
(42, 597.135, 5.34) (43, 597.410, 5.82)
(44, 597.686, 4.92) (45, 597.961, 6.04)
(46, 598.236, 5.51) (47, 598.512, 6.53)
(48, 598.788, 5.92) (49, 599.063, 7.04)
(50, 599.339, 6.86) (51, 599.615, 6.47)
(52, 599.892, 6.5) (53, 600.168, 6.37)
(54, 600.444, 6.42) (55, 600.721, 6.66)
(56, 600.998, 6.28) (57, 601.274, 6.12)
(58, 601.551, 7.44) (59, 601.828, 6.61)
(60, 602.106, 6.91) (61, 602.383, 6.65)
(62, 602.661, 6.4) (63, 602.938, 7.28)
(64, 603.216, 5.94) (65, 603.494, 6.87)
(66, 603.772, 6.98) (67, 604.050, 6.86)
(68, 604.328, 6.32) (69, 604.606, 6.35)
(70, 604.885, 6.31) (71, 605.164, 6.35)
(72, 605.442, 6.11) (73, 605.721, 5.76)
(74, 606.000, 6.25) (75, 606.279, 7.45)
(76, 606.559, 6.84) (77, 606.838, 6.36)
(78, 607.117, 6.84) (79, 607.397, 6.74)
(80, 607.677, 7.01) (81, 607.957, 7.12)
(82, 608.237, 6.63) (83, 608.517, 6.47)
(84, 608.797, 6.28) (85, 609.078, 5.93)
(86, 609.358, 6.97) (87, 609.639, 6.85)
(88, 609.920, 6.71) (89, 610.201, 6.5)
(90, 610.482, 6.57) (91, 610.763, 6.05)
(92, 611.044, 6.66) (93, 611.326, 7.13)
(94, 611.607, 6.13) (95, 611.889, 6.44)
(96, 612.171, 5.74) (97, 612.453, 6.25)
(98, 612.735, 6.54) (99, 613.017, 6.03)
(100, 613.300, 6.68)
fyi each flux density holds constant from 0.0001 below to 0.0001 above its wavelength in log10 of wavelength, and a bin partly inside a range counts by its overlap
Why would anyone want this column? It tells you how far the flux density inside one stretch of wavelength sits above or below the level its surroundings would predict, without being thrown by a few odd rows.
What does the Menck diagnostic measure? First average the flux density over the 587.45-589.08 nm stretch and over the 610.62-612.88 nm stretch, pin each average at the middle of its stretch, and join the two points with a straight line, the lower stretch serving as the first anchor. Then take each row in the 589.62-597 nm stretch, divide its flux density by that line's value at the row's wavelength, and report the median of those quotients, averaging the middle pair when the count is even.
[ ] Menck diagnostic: 1.10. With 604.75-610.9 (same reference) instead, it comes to 1.04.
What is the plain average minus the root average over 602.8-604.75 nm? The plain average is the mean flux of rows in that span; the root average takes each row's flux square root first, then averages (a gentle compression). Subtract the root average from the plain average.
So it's 4.08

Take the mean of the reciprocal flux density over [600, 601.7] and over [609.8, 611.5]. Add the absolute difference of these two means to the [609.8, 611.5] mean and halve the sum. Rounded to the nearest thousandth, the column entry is 0.077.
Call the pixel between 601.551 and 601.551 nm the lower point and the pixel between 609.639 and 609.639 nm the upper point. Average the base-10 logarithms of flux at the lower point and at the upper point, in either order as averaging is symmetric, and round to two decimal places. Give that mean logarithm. 0.85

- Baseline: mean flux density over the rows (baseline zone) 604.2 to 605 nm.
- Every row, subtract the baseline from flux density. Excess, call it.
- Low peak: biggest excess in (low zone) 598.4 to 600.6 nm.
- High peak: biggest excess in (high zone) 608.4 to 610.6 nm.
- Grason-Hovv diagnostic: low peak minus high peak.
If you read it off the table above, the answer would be 0.1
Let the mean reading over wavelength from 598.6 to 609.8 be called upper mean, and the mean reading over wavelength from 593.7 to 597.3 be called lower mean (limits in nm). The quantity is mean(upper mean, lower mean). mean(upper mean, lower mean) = 6.39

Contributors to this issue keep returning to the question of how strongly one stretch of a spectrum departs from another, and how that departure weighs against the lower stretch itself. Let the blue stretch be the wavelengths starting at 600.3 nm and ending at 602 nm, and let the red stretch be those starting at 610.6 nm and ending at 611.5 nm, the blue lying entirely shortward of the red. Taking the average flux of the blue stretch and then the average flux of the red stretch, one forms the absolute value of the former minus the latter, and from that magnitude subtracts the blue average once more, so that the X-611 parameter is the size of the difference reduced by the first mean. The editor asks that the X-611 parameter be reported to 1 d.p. -6.6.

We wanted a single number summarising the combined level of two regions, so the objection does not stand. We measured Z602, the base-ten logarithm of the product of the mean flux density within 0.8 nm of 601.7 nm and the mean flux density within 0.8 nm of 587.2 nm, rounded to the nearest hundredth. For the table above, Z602 1.55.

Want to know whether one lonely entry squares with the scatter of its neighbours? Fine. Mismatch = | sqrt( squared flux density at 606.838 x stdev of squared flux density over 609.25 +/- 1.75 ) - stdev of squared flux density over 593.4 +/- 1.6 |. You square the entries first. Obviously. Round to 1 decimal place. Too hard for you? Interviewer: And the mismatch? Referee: 7.1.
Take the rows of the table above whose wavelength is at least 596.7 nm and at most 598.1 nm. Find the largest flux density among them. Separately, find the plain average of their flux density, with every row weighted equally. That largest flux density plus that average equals 11.6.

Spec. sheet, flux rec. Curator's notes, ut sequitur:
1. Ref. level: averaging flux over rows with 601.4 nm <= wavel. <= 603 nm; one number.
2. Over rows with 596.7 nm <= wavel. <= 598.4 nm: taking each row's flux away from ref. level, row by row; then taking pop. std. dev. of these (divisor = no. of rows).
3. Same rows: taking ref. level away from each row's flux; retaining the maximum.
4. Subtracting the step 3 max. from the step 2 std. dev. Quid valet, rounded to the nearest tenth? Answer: 1.2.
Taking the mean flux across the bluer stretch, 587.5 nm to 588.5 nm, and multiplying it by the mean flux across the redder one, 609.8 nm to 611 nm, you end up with 35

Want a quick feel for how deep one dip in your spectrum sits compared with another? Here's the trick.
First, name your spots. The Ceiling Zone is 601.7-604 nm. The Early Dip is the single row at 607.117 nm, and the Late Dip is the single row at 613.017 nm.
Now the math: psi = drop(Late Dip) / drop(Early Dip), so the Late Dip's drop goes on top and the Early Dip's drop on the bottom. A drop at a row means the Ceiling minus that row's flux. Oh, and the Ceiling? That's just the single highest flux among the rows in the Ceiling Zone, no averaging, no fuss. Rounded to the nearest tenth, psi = 2.8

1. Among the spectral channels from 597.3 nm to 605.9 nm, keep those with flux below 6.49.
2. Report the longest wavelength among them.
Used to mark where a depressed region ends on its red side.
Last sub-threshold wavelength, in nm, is 605.721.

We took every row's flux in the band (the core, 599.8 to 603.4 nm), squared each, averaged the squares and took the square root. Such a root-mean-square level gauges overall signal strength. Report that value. 6.6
